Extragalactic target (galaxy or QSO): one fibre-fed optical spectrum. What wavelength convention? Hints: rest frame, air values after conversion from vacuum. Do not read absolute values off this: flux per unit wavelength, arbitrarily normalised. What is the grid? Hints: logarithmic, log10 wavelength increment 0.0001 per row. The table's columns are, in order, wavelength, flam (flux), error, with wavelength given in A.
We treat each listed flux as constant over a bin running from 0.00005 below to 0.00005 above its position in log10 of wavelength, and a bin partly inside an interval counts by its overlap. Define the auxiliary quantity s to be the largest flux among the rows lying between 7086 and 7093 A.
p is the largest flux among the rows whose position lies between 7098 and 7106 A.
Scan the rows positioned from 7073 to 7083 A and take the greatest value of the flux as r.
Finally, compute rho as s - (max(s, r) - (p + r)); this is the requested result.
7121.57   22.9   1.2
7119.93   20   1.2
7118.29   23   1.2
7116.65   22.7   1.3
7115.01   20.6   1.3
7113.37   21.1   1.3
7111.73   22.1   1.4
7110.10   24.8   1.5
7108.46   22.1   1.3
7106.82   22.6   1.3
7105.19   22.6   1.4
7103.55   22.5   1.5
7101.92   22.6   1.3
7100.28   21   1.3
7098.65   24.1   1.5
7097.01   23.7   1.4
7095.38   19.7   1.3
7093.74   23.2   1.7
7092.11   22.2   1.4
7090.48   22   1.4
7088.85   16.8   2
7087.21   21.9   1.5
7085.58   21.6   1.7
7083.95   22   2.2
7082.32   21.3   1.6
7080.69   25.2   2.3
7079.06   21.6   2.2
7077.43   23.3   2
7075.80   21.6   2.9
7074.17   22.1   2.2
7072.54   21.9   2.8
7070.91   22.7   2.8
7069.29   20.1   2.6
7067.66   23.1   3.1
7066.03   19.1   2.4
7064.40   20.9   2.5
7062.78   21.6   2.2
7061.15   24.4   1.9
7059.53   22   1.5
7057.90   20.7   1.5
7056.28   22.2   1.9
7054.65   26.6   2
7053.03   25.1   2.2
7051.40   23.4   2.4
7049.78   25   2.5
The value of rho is 46.3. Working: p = 24.1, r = 25.2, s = 22.2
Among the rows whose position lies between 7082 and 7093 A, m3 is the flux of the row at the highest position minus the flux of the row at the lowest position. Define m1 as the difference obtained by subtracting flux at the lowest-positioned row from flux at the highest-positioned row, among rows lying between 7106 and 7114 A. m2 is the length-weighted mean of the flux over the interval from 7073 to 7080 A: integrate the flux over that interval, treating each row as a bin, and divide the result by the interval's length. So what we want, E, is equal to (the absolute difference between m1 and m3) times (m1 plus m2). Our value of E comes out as 50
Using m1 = -1.5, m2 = 22.2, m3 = 0.9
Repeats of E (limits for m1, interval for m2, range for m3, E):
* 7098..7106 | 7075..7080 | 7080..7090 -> 143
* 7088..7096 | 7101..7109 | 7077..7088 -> 109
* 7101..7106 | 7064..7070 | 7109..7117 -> 44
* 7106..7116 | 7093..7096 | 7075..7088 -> 45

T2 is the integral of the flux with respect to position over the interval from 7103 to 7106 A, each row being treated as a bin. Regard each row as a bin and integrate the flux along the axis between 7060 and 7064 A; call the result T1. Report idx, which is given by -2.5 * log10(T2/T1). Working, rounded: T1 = 91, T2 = 67.6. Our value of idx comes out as 0.32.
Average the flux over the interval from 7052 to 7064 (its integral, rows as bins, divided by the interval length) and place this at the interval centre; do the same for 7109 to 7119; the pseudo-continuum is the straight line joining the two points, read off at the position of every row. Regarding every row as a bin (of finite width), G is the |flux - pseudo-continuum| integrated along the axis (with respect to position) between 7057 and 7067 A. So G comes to 20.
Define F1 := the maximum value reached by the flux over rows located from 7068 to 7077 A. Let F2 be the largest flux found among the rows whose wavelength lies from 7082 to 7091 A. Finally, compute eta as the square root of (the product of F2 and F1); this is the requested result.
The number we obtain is 22.3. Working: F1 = 22.7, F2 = 22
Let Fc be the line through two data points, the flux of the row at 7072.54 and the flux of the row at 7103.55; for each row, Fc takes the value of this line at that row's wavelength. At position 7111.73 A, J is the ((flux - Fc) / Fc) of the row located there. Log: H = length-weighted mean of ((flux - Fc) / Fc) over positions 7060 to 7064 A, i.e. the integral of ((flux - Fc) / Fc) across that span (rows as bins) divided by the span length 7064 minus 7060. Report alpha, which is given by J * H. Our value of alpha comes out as -0.0011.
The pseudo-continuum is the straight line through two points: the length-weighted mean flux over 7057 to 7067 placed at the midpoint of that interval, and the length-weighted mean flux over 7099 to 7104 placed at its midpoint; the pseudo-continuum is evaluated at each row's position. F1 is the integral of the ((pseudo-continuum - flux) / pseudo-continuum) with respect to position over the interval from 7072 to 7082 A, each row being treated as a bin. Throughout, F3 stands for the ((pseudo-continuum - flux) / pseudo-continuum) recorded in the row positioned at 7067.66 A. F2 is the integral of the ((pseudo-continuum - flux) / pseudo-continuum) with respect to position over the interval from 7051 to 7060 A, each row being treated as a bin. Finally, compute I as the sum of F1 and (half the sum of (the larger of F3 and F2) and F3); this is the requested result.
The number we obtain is -0.4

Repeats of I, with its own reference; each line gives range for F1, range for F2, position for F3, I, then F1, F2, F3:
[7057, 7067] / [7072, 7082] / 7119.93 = 0.1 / 0.0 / -0.37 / 0.11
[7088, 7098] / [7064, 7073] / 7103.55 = 0.4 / 0.3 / 0.13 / -0.01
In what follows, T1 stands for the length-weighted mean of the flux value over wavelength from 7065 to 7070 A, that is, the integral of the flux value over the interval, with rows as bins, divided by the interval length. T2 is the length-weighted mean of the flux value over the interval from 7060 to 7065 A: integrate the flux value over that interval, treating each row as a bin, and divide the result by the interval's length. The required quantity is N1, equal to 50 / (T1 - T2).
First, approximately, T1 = 20.8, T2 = 22.4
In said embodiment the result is -31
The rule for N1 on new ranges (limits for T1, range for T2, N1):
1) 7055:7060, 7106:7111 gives -44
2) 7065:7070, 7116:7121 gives -43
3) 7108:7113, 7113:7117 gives 32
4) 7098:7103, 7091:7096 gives 67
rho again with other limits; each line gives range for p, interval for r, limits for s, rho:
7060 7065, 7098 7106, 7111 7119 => 47.4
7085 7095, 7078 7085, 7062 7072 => 46.3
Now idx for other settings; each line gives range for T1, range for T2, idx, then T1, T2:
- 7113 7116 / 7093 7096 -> -0.03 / 63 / 64.4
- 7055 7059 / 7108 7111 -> 0.24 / 88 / 70.8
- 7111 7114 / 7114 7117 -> 0.01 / 65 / 64.3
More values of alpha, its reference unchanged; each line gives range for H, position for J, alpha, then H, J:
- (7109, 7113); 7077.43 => 0.0012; 0.020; 0.06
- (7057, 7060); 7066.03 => 0.0019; -0.015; -0.12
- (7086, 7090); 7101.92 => -0.0006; -0.108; 0.01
